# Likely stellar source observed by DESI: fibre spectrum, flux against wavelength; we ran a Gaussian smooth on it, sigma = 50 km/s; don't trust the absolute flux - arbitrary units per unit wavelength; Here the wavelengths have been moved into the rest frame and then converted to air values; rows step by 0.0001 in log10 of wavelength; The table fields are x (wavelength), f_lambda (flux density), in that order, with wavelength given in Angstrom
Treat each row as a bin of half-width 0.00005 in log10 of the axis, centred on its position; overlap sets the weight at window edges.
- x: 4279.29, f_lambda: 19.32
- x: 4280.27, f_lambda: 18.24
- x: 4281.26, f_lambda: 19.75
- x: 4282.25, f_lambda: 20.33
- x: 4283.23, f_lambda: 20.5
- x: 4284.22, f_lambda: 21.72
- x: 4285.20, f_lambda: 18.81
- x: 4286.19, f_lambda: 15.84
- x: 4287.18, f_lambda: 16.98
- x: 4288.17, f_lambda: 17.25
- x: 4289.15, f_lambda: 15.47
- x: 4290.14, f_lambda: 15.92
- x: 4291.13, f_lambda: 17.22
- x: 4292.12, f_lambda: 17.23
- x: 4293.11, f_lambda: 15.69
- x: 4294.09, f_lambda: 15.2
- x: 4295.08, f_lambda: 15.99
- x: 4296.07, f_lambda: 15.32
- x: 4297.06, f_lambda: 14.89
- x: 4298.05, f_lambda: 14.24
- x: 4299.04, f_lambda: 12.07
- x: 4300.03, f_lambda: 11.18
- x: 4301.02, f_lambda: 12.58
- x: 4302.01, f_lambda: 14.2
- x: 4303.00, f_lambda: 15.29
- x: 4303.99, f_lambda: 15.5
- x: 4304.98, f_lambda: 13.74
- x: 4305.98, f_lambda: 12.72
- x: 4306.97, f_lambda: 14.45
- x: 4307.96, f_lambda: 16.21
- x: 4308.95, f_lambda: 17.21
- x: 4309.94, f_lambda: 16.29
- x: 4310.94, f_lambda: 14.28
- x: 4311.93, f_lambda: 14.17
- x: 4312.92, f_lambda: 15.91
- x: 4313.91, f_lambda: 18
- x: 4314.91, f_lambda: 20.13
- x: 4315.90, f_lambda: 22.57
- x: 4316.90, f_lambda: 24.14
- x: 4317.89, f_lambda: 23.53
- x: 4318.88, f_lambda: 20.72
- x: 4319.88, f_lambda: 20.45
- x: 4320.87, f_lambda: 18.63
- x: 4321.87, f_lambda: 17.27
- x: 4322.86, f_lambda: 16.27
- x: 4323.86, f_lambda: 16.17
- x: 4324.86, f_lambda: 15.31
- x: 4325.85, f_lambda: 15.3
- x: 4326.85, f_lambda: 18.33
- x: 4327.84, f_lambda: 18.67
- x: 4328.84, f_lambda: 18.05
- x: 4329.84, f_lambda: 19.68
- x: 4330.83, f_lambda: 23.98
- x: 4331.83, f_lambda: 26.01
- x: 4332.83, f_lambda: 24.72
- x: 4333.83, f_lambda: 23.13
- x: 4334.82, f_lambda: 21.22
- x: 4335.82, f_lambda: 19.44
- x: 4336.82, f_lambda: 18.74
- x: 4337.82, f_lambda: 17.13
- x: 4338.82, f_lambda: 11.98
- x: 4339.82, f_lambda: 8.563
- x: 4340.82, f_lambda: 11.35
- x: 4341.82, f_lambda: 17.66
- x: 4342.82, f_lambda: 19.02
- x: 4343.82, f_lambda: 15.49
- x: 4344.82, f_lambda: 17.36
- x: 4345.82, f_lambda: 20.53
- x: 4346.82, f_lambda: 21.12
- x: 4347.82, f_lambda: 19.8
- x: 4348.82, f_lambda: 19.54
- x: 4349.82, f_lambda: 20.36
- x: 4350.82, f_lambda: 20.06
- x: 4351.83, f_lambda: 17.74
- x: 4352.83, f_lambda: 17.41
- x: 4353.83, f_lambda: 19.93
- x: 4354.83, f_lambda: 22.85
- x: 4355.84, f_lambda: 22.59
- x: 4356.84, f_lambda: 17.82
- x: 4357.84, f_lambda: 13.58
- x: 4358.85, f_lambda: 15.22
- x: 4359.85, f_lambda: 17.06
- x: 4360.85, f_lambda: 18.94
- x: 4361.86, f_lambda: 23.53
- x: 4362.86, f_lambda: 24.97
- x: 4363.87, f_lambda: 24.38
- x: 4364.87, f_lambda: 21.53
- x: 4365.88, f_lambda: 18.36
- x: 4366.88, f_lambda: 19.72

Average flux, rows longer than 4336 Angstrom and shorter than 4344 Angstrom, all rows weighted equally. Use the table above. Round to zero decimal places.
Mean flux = 15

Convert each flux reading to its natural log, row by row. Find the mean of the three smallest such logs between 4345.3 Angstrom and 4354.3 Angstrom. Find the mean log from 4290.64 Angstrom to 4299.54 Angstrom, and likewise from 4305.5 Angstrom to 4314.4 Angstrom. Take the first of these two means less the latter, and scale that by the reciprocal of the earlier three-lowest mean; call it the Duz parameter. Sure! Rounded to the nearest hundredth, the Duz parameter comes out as 0.00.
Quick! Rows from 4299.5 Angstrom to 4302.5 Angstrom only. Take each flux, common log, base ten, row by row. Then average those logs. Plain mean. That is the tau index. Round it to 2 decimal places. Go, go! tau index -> 1.10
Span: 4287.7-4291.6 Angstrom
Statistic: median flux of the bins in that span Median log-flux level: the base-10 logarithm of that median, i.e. 1.22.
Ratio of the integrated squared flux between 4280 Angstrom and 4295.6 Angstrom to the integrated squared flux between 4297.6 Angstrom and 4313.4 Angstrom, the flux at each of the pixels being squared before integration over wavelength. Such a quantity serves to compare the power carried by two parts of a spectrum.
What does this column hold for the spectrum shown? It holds 1.5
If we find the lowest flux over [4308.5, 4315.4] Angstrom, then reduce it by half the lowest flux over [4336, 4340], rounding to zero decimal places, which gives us 10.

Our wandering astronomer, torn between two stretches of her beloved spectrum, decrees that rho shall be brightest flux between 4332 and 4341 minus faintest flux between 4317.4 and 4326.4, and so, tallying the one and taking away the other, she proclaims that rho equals 9.4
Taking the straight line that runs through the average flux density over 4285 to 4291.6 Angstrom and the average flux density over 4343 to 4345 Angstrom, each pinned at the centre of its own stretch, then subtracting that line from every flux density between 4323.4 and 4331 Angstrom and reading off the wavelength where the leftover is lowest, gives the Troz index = 4325.85 Angstrom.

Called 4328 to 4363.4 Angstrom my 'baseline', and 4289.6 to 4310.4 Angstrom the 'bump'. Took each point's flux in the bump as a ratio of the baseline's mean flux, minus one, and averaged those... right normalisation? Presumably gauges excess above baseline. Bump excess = -0.22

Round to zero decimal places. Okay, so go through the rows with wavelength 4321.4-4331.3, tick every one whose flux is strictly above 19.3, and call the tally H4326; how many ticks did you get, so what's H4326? 2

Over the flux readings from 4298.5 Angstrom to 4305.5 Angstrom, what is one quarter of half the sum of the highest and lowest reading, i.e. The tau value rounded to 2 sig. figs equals 3.3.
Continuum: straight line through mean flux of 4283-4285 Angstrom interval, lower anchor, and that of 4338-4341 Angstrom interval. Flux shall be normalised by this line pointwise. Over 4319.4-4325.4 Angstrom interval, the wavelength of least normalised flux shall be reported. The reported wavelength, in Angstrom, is 4324.86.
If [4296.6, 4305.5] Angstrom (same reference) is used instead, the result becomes 4300.03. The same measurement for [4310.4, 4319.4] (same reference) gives 4310.94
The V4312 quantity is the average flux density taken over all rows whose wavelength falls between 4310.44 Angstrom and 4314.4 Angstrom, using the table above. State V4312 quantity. 16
